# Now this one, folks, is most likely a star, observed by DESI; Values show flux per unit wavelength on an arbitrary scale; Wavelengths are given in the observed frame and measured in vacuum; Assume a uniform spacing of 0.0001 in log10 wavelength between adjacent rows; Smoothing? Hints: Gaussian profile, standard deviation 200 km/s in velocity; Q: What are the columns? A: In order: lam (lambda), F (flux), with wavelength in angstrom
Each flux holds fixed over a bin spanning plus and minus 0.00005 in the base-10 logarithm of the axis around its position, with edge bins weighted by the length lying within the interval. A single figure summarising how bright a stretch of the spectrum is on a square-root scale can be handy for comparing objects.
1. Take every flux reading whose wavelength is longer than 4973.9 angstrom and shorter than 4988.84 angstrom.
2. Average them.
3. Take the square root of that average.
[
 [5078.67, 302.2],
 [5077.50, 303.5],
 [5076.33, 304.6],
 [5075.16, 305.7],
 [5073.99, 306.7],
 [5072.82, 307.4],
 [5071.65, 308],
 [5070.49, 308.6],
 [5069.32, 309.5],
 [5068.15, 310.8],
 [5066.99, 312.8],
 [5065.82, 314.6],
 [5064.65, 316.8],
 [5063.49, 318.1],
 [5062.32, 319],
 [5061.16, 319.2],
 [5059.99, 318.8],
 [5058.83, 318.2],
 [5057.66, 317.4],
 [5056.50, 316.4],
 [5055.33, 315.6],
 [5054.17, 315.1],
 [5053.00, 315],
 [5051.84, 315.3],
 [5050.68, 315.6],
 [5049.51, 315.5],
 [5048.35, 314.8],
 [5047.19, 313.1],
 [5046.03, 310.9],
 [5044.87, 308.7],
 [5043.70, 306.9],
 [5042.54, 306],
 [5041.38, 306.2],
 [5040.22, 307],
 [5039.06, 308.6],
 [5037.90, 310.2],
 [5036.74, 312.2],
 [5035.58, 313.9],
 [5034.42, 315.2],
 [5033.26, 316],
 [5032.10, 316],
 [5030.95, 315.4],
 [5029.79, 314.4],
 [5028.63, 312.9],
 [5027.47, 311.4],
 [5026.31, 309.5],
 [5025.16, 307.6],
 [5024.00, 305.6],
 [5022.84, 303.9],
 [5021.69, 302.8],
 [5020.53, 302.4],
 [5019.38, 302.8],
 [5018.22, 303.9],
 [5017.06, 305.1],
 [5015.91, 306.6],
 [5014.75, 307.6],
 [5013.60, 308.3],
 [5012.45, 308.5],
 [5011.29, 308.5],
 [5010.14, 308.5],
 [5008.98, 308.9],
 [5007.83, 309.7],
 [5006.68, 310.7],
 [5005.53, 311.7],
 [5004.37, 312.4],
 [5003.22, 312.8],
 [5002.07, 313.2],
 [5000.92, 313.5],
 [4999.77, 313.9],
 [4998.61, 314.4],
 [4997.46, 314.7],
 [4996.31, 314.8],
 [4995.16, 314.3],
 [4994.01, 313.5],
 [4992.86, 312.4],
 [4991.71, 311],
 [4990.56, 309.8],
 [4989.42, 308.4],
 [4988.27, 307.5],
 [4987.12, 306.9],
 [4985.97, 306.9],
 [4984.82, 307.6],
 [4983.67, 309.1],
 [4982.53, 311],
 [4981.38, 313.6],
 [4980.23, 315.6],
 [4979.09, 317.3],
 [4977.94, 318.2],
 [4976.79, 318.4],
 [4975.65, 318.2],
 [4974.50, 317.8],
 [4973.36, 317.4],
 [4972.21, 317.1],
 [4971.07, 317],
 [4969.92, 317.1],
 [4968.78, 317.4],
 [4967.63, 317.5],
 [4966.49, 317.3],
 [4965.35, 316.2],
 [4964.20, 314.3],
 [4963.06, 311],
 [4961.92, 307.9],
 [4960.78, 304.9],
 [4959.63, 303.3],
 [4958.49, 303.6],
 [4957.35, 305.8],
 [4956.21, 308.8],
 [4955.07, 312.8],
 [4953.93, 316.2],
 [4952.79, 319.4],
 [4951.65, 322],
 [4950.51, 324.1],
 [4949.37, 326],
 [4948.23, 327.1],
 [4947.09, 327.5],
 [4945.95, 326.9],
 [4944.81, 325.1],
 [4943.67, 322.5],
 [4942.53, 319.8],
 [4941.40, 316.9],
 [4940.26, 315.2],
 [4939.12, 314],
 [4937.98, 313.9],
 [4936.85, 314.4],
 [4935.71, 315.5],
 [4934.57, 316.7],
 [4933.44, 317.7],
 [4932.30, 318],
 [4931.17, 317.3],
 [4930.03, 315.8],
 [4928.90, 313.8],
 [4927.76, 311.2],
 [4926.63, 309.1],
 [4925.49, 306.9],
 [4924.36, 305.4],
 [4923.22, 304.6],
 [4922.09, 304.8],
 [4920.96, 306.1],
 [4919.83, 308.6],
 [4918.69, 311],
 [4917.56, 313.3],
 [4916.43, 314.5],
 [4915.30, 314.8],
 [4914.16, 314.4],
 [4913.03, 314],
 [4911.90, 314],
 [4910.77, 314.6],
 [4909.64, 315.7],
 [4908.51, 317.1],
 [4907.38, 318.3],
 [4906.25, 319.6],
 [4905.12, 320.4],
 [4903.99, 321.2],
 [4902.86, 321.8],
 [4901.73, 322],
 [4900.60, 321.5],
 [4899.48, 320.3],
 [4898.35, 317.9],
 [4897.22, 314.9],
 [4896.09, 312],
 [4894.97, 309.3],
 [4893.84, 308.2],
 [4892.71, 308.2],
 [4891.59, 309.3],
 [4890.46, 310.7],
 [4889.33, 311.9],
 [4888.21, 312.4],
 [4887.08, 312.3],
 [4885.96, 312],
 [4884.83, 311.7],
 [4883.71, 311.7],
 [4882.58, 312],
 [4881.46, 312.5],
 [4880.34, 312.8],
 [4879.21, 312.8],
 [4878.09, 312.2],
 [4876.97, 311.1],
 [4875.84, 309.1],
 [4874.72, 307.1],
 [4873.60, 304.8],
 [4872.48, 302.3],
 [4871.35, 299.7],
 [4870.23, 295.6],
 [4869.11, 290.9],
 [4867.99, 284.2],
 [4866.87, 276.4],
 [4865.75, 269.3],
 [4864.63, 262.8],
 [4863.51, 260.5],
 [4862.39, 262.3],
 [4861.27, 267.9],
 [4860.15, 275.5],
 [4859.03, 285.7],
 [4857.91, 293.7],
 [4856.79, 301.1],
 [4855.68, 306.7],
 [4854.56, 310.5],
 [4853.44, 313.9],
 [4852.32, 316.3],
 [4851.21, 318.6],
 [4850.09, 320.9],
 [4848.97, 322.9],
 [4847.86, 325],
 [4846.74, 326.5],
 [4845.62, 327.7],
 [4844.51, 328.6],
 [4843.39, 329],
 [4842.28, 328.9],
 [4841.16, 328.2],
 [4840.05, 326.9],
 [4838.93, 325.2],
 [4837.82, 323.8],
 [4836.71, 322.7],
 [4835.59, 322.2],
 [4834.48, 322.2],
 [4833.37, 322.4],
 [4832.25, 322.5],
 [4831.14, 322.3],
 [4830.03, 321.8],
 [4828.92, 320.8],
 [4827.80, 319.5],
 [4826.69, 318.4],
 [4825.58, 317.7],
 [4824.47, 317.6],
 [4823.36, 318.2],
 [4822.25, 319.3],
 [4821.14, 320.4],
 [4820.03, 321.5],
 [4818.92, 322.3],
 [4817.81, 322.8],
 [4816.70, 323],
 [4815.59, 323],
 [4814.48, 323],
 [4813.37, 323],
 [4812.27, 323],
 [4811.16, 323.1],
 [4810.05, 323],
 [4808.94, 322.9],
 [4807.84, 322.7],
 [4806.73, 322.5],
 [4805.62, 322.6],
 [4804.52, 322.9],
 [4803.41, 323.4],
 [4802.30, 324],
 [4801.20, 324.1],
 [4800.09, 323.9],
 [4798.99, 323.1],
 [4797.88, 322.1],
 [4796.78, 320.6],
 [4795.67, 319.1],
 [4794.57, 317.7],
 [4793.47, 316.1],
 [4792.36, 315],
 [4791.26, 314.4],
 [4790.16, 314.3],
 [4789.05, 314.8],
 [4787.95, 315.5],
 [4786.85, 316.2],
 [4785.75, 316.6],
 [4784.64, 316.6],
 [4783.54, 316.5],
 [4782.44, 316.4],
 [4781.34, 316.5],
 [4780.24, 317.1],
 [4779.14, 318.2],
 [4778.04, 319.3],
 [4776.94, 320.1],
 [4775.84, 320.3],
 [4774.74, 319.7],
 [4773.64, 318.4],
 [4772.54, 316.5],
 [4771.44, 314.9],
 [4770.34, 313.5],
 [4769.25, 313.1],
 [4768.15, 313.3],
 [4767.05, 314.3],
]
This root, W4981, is 17.7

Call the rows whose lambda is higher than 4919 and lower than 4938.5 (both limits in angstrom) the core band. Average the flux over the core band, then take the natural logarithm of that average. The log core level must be 5.74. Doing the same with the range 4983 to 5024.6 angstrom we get 5.73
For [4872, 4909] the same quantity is 5.75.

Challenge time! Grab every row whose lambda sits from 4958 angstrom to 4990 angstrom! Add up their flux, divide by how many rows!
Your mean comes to 313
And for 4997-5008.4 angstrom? 313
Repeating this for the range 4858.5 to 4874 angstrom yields 281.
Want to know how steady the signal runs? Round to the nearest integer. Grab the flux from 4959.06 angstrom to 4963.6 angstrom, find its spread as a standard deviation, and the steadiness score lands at 3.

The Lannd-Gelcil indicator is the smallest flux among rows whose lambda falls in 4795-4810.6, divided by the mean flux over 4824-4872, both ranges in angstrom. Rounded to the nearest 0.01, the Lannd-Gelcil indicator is 1.04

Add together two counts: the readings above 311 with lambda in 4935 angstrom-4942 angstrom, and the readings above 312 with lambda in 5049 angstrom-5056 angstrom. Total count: 12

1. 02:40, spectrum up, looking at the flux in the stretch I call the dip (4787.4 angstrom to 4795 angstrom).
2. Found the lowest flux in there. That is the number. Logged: 314.3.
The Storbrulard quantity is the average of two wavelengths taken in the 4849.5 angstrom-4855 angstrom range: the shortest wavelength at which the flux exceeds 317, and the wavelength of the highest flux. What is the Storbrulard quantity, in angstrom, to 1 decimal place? 4850.1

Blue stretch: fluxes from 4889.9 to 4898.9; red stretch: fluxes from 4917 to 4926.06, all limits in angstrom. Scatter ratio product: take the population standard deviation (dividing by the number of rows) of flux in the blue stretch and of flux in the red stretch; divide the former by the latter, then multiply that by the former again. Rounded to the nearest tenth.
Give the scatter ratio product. 3.6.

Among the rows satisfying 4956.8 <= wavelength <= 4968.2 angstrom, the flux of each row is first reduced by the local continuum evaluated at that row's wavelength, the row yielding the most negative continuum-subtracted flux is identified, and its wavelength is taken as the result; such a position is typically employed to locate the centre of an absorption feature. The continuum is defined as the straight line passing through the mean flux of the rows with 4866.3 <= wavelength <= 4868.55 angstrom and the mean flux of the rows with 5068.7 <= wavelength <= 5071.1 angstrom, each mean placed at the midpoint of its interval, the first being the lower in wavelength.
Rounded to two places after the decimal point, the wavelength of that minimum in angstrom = 4959.63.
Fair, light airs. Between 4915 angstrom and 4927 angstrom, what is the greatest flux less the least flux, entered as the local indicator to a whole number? 10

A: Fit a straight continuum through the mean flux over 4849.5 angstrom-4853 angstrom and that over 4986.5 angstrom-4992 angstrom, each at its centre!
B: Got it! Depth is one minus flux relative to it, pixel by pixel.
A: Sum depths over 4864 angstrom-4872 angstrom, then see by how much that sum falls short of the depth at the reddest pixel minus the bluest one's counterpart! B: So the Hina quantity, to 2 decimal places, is -0.88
